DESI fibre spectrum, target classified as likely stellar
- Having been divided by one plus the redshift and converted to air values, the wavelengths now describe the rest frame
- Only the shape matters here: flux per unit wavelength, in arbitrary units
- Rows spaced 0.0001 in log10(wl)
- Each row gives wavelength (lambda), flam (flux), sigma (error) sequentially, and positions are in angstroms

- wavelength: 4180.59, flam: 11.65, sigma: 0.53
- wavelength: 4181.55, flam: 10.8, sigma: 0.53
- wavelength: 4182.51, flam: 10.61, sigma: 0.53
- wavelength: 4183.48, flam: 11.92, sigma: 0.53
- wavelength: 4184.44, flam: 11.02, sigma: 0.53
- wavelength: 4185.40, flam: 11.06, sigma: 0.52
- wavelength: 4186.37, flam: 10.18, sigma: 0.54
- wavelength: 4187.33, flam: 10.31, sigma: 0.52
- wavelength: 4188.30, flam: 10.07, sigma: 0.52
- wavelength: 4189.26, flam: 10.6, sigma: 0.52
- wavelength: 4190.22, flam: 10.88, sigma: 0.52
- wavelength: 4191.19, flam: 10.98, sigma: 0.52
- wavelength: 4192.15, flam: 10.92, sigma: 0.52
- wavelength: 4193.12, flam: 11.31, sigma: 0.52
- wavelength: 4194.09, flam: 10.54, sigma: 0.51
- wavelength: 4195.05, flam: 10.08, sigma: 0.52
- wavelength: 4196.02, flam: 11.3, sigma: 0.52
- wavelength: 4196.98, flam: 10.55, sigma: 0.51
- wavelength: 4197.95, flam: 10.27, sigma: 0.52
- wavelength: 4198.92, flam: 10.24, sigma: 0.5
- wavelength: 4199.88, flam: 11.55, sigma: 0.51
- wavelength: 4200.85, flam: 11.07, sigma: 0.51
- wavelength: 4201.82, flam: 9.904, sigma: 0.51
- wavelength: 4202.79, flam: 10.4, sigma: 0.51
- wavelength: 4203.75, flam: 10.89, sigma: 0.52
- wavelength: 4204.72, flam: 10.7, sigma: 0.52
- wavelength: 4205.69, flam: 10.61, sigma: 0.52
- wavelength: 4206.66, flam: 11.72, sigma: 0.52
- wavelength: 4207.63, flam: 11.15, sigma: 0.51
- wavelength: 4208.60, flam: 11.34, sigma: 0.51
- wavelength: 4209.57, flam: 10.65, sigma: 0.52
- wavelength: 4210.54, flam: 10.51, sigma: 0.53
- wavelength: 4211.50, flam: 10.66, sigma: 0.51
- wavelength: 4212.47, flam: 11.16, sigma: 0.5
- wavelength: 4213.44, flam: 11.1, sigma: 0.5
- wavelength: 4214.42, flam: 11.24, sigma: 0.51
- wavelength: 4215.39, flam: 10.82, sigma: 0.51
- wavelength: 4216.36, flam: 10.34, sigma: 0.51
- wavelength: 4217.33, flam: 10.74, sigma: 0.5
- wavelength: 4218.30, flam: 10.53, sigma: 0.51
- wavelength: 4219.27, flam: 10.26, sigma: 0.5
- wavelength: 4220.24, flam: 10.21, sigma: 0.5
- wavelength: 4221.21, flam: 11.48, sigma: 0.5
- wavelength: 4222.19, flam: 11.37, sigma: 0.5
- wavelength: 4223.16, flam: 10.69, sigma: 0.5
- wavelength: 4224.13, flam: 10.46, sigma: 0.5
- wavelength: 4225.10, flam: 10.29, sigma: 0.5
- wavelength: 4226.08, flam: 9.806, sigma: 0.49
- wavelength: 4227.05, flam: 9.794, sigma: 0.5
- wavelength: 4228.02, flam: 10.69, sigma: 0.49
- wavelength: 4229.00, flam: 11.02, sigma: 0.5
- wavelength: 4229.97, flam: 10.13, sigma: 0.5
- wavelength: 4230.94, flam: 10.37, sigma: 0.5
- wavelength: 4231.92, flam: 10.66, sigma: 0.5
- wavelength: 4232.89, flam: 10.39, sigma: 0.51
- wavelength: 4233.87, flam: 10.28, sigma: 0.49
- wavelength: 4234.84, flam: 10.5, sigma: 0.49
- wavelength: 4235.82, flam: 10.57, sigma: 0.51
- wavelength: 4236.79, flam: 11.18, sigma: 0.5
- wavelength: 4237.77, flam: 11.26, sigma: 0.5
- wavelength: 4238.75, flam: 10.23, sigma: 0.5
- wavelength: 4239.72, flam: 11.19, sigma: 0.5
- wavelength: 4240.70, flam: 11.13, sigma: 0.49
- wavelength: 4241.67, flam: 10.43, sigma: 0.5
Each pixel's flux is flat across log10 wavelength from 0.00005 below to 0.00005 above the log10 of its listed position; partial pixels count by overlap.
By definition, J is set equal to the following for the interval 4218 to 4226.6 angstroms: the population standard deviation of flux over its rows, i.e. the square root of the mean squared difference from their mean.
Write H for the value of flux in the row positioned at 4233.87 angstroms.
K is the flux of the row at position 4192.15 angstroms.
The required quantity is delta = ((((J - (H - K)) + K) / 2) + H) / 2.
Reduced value 8.16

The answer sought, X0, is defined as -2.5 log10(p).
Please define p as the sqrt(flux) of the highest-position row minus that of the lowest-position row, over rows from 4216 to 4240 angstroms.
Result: 2.2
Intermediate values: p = 0.13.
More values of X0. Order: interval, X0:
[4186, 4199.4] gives 5.1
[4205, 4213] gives 2.7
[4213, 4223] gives 3.5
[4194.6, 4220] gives 3.9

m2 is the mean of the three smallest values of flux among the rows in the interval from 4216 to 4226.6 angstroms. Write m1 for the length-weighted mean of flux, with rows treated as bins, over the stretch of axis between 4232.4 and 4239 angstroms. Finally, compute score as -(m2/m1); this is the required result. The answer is -0.95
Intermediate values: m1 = 10.64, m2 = 10.09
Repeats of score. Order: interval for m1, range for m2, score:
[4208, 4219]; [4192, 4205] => -0.93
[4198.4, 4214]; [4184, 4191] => -0.94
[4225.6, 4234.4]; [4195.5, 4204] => -0.98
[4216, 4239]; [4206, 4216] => -1.00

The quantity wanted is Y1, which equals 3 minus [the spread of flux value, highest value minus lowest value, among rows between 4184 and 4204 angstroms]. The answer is 1.35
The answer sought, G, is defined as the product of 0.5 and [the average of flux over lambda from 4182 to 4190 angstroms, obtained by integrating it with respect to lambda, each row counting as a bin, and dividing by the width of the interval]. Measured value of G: 5.37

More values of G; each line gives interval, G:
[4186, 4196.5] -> 5.33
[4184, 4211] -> 5.37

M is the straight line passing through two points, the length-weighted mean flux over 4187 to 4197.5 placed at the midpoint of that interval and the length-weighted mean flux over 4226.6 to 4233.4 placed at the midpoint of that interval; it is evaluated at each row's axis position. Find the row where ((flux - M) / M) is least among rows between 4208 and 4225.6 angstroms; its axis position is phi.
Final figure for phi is 4220.24 angstroms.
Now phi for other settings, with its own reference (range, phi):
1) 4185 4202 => 4201.82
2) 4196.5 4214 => 4201.82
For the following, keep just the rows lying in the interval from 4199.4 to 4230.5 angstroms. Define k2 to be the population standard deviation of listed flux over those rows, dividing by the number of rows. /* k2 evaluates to 0.50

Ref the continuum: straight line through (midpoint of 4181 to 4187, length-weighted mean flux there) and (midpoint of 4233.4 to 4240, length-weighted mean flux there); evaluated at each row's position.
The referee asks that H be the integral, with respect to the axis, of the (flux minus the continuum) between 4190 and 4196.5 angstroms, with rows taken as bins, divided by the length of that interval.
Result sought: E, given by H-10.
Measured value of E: -10.0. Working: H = -0.04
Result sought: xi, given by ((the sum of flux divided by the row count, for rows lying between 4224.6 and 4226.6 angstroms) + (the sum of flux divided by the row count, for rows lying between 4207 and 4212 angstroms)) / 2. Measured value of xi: 10.5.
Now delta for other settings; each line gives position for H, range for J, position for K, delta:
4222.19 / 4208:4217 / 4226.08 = 7.83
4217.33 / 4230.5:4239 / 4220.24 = 7.88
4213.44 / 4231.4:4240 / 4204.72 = 8.22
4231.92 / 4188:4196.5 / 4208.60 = 8.44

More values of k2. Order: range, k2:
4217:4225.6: 0.44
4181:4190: 0.53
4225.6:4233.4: 0.41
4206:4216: 0.35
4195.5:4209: 0.52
